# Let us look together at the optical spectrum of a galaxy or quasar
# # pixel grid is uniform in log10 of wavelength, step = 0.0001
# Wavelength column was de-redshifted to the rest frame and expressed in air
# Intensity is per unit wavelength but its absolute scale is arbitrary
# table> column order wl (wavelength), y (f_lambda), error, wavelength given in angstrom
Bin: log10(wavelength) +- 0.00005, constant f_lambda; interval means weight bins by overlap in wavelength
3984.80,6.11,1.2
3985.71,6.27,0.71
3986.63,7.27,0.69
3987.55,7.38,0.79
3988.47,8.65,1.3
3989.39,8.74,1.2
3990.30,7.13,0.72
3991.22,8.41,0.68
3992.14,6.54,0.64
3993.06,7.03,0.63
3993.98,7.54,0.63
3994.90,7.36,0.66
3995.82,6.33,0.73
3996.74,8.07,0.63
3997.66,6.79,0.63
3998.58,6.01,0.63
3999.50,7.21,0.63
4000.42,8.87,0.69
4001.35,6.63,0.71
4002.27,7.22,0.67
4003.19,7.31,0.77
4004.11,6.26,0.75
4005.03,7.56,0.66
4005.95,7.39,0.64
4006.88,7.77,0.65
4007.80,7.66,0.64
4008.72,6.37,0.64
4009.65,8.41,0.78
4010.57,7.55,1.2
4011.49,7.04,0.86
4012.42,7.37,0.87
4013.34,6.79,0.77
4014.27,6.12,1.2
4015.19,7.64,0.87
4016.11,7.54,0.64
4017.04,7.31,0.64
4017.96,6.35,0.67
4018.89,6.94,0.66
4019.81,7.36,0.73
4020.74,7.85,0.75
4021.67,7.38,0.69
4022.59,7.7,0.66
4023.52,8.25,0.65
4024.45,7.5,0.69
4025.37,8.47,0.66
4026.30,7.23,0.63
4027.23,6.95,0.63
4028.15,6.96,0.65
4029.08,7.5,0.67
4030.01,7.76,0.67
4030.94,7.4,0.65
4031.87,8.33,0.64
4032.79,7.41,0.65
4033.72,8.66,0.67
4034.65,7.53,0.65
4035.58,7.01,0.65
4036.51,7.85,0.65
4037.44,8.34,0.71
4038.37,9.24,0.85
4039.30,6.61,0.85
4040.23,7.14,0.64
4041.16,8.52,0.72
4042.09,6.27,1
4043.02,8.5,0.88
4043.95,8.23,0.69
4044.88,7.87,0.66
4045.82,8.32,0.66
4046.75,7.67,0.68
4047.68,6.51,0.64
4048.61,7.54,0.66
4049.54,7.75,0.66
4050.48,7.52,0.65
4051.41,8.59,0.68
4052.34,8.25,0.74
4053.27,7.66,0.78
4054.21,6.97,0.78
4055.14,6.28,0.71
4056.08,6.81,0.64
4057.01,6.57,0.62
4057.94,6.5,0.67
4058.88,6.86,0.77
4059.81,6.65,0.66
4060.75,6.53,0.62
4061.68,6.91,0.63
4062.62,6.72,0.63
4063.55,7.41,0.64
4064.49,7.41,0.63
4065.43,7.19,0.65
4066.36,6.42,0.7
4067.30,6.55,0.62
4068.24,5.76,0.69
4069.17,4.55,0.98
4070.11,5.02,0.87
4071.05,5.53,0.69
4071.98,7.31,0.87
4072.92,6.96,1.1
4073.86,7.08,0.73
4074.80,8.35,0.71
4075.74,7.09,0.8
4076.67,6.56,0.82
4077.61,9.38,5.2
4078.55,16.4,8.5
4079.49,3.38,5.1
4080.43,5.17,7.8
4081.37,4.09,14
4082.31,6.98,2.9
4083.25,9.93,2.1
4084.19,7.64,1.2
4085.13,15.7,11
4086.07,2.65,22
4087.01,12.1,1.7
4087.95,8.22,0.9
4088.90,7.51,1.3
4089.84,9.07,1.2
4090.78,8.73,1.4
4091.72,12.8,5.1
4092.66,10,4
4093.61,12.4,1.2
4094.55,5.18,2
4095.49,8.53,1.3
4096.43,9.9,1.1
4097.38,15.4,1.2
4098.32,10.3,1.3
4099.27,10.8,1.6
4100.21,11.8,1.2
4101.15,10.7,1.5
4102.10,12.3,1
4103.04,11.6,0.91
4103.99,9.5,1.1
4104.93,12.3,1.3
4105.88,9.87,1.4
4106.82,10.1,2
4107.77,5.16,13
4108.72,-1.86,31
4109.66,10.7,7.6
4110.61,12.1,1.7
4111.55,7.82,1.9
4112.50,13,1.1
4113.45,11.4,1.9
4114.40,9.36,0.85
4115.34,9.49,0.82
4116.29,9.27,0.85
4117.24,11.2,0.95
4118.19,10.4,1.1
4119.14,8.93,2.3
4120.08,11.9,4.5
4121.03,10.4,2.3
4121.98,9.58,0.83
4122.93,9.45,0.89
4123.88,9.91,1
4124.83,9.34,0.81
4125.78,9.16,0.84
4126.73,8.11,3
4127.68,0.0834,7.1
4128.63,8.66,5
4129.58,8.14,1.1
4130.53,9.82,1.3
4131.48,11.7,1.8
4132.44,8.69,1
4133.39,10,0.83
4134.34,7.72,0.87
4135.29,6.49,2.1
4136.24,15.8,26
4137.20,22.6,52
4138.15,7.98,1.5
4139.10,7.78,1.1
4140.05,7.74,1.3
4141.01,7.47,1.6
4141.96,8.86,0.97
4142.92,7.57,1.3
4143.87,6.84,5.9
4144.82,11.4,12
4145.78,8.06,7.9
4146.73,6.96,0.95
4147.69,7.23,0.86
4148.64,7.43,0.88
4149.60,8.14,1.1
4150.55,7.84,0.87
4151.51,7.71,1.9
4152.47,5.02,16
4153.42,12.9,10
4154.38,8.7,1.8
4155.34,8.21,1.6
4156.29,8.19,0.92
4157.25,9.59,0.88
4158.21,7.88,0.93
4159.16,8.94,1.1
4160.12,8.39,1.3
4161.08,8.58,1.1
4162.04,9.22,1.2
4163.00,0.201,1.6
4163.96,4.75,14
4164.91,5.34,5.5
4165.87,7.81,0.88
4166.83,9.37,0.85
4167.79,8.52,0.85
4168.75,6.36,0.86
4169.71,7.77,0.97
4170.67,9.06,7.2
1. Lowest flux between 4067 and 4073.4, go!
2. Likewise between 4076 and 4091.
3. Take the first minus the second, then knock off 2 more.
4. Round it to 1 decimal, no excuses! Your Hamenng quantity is -0.1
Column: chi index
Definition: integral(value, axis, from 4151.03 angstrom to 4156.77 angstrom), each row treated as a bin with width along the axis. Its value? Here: 48.5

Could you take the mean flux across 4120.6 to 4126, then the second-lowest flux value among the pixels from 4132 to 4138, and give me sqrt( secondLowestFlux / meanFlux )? 0.89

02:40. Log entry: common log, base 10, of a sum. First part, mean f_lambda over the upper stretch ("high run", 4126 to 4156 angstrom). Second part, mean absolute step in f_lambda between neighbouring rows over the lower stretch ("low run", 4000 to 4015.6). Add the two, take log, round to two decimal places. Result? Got 0.98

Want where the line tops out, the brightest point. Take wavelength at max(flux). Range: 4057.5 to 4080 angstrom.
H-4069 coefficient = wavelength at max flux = 4078.55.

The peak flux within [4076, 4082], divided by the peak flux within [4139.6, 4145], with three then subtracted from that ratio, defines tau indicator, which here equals -1.56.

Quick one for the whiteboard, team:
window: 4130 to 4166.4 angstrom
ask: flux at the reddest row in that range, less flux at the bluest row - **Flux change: -2.0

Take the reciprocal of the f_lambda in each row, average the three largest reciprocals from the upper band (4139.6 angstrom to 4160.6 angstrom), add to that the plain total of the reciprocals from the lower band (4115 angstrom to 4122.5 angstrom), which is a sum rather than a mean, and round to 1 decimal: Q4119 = 1.0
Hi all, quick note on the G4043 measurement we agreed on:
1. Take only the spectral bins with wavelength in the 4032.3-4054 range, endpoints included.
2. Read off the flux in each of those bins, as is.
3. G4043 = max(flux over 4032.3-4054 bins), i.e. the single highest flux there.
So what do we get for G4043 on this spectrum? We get 9.24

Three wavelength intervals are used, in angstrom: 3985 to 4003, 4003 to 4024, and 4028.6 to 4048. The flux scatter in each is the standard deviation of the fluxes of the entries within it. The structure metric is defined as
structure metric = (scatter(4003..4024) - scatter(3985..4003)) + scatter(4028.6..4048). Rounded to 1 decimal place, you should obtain 0.5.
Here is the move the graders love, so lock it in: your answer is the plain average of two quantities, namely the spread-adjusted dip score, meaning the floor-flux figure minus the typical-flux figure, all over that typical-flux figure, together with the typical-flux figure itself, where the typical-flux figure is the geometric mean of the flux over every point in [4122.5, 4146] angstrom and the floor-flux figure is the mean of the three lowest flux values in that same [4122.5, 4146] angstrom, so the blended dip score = 3.59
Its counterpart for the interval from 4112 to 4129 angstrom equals 3.67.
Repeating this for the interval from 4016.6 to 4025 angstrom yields 3.66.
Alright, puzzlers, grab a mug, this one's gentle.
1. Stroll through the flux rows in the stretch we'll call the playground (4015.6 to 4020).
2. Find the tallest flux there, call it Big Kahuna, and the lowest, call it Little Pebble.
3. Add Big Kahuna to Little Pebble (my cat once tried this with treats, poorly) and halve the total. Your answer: 6.9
